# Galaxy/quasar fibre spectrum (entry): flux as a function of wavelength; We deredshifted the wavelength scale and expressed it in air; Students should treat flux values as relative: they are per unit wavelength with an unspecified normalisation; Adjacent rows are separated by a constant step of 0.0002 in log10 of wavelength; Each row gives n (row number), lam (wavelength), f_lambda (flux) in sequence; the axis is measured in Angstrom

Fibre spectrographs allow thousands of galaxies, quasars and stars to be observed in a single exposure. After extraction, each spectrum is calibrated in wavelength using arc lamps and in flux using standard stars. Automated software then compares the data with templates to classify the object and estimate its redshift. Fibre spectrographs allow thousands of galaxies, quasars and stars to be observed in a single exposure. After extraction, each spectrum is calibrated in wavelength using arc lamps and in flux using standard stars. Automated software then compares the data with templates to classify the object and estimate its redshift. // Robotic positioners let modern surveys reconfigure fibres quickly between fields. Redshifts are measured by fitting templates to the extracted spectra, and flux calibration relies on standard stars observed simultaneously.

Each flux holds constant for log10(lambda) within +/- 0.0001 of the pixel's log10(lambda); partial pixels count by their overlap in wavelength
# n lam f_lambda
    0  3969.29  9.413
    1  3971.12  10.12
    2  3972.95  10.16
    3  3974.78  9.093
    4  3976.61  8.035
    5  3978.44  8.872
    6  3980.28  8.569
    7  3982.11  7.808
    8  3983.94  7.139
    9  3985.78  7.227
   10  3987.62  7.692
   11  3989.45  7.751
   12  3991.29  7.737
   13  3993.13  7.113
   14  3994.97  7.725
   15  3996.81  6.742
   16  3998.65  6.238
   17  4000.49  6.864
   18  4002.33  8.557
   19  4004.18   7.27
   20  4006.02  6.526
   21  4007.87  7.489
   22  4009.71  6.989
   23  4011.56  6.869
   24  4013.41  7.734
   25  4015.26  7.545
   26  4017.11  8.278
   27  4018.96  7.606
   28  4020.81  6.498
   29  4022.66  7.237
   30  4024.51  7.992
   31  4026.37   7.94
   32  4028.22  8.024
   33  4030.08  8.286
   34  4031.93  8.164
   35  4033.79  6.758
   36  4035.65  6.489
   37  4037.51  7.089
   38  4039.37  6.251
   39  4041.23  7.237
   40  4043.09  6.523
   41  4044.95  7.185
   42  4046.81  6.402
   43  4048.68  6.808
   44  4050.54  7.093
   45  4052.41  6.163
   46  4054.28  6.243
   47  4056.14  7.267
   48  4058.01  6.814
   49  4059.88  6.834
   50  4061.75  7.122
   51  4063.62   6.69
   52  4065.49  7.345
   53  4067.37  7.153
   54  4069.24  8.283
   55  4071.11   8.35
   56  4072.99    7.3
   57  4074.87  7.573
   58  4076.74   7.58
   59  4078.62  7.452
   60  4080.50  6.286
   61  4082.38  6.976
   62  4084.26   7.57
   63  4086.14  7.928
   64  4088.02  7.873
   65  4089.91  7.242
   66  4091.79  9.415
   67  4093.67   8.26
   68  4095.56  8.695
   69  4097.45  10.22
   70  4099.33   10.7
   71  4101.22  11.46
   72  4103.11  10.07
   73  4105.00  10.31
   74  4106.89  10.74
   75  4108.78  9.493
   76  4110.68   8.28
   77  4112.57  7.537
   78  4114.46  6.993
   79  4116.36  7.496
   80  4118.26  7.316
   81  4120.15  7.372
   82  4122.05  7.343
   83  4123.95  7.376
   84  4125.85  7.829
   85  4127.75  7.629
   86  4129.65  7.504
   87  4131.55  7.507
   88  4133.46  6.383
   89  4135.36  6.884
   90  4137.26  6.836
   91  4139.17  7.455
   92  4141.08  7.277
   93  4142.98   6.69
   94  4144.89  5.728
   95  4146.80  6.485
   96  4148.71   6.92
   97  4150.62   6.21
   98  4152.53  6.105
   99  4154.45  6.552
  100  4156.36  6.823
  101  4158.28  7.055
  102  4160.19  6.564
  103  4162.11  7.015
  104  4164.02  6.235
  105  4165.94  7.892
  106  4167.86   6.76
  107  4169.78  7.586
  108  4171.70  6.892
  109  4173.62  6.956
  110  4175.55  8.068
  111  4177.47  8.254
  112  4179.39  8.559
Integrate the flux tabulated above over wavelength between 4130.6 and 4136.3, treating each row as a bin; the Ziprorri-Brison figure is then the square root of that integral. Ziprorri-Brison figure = 6.3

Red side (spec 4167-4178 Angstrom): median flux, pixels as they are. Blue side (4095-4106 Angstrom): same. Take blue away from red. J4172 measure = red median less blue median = -3.0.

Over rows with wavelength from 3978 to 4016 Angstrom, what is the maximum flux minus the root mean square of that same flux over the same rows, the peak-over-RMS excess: 1.4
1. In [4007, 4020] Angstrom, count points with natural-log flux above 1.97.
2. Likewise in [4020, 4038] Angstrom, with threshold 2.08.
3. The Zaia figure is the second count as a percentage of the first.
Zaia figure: 60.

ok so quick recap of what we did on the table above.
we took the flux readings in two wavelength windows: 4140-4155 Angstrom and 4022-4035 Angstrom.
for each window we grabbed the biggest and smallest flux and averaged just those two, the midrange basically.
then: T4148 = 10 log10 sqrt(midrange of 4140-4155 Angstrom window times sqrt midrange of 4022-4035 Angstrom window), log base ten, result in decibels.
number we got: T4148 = 6.26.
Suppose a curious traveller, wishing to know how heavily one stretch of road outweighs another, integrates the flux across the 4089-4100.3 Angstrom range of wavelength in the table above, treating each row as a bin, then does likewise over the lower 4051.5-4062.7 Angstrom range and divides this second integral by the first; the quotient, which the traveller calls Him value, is 0.73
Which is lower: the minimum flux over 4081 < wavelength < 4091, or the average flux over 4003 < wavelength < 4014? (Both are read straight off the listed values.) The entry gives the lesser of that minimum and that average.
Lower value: 6.98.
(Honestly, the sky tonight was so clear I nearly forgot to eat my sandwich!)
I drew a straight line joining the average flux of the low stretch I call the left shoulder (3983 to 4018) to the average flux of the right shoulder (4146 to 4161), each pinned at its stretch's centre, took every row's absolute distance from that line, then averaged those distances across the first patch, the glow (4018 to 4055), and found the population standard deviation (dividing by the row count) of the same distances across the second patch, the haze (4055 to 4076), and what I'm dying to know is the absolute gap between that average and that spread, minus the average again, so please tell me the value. -0.4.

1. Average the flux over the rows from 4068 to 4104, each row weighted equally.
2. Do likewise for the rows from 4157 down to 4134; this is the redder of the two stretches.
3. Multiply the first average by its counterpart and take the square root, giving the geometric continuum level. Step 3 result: 7.47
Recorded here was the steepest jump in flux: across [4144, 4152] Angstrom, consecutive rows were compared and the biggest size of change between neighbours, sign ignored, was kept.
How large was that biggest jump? 0.76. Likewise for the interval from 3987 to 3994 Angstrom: 0.62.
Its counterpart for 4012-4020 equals 0.73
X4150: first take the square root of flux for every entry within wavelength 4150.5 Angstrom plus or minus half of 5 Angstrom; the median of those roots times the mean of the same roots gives 6.3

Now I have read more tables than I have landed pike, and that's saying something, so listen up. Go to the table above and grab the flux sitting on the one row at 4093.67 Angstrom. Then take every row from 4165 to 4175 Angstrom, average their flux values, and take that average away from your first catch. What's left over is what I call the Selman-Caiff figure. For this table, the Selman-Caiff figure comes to 1.0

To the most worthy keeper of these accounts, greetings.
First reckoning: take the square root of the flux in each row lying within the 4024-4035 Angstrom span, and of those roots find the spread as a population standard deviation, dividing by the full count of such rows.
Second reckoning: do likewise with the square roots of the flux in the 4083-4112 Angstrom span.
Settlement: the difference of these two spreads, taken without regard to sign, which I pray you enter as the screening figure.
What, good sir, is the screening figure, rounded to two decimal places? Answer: 0.12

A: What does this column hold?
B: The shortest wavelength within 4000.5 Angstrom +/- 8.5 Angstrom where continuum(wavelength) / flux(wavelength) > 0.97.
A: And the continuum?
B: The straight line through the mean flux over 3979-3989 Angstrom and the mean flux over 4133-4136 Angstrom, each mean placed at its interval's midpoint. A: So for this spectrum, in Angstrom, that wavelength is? 3993.13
